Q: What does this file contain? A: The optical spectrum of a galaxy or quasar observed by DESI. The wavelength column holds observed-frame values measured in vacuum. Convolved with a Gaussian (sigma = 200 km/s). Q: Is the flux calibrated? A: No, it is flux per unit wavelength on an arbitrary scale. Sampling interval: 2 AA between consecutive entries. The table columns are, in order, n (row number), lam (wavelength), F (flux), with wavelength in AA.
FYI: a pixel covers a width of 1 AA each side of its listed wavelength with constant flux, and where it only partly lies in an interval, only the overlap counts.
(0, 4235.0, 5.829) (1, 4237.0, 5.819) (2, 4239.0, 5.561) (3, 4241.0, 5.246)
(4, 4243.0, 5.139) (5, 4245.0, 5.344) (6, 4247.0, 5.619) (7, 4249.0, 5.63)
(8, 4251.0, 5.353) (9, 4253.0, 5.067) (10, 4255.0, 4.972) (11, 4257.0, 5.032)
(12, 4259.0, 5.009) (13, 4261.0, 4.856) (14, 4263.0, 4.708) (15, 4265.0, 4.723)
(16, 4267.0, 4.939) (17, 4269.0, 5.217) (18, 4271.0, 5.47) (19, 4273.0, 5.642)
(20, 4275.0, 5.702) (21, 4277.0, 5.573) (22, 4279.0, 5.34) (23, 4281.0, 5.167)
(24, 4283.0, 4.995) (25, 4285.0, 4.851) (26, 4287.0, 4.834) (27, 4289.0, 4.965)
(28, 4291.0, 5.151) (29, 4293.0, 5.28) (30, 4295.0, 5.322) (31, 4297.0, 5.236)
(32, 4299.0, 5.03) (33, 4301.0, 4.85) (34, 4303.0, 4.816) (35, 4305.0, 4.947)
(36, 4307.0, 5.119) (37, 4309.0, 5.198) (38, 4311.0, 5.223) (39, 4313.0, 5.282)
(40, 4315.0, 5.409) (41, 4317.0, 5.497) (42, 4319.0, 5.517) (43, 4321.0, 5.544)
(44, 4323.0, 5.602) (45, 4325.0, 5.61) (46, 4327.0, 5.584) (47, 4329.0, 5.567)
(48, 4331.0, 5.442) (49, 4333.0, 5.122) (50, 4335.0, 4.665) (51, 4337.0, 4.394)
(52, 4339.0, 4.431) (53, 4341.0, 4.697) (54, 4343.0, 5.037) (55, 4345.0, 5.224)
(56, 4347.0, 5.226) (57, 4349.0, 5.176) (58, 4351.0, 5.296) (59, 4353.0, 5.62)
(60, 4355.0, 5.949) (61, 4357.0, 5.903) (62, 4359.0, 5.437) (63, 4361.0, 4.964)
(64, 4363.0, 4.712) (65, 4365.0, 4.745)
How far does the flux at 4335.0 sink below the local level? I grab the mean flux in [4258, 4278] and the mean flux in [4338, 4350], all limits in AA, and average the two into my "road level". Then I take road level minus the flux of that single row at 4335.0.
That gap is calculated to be 0.41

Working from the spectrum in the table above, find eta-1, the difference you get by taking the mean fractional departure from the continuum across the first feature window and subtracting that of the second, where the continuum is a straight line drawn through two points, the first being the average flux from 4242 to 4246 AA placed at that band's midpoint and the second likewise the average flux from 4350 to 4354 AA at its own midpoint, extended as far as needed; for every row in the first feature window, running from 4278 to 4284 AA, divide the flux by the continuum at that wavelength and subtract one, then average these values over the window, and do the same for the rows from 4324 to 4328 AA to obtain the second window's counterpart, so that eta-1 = -0.063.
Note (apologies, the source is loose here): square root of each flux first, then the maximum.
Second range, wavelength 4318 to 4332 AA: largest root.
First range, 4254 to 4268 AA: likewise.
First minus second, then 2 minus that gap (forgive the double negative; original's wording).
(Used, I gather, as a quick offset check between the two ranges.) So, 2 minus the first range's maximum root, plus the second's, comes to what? 2.13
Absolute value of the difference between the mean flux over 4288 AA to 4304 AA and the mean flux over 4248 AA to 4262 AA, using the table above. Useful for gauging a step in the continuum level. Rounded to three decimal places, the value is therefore 0.050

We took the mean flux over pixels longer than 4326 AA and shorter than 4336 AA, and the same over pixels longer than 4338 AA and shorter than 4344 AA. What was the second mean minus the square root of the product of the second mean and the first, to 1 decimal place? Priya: -0.3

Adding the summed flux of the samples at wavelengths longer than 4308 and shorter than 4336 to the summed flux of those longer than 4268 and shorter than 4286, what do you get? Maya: 123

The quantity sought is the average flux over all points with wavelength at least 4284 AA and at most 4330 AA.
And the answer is 5.24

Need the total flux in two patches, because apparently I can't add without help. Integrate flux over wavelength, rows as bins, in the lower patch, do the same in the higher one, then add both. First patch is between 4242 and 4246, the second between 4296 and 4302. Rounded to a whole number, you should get 51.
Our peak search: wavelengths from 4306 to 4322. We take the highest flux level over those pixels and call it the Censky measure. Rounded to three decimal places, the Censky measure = 5.544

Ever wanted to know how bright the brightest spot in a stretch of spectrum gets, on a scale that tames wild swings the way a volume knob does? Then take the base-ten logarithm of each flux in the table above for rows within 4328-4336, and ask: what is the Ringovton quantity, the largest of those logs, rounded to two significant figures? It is 0.75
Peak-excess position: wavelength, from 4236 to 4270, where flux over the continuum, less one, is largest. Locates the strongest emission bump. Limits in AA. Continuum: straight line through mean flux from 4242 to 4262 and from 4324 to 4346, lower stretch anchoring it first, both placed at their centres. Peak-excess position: 4237.0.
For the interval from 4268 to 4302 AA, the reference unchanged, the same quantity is 4275.0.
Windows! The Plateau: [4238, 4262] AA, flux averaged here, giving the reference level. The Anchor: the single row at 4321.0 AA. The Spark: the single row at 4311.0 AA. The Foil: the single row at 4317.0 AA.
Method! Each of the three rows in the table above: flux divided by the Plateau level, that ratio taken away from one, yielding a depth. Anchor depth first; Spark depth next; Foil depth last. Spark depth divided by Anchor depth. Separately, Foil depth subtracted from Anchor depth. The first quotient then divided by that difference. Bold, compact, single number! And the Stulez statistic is 5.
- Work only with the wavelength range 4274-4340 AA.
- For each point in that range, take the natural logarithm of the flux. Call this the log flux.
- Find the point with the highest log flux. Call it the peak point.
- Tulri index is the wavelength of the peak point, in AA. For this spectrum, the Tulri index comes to 4275.0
